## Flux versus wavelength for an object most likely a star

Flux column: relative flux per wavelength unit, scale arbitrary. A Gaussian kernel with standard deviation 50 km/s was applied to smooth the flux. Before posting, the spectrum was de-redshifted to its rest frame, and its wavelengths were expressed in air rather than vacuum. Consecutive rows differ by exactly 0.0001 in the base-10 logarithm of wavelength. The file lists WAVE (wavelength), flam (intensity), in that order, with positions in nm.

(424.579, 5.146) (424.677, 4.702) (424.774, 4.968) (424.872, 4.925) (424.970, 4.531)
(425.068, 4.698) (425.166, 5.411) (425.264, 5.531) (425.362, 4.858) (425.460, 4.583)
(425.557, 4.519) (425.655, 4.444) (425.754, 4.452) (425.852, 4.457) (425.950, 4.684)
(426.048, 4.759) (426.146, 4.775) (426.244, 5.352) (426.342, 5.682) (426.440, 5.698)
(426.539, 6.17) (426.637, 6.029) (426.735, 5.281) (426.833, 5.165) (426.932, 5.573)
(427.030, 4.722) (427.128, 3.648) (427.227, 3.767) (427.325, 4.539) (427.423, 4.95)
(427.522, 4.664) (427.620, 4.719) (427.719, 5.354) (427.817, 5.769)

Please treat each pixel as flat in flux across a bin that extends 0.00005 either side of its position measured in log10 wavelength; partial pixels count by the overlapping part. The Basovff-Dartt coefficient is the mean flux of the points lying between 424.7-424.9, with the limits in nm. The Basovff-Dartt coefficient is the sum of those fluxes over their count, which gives 4.9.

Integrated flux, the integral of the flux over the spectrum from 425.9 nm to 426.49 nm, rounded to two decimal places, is 3.04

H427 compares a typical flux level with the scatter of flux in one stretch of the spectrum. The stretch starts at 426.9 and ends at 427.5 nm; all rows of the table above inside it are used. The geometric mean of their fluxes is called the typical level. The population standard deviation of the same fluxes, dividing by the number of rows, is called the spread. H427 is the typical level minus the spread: 3.8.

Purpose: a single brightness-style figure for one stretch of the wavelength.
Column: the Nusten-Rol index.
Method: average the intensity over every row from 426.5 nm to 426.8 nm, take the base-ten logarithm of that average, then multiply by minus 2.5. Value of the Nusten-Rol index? -1.91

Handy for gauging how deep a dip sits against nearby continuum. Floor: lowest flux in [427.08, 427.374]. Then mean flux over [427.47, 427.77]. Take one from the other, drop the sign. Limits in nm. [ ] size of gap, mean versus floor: 1.3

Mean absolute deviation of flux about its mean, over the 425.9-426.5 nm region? 0.42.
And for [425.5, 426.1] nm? 0.11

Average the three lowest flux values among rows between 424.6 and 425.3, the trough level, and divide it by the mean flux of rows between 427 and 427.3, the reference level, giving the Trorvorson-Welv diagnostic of 1.15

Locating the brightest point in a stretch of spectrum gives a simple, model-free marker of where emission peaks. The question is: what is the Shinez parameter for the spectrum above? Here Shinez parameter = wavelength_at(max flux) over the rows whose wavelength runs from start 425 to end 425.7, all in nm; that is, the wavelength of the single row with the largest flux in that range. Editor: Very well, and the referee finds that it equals 425.264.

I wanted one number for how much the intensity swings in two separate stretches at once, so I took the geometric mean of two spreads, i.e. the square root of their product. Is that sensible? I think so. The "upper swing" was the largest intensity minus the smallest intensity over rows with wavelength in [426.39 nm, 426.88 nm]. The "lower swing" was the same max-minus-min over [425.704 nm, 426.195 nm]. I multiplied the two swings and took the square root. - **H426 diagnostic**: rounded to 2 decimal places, 0.57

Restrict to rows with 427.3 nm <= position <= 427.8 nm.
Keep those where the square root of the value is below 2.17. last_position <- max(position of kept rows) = 427.522 nm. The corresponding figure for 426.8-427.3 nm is 427.227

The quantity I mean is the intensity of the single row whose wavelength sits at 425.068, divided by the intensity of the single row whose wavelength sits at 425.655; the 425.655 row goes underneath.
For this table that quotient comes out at 1.06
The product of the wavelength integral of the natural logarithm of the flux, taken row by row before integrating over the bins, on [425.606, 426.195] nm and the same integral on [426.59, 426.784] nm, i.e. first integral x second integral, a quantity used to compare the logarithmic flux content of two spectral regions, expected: 0.30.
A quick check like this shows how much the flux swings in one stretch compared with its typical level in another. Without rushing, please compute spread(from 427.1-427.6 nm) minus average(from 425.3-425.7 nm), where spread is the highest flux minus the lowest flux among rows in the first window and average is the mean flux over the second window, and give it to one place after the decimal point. -3.3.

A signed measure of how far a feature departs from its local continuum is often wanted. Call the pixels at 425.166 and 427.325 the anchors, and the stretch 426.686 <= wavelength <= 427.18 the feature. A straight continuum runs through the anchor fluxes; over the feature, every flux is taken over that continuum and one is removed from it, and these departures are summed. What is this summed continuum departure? 0.2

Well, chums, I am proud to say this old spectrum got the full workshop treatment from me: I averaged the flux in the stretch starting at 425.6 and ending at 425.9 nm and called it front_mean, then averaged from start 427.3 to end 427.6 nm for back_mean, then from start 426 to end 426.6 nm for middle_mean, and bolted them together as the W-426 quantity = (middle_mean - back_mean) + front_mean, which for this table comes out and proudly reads 5.1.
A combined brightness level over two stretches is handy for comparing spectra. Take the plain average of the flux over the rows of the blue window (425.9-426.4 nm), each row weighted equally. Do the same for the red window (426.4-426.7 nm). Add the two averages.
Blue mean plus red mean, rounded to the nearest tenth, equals 11.0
